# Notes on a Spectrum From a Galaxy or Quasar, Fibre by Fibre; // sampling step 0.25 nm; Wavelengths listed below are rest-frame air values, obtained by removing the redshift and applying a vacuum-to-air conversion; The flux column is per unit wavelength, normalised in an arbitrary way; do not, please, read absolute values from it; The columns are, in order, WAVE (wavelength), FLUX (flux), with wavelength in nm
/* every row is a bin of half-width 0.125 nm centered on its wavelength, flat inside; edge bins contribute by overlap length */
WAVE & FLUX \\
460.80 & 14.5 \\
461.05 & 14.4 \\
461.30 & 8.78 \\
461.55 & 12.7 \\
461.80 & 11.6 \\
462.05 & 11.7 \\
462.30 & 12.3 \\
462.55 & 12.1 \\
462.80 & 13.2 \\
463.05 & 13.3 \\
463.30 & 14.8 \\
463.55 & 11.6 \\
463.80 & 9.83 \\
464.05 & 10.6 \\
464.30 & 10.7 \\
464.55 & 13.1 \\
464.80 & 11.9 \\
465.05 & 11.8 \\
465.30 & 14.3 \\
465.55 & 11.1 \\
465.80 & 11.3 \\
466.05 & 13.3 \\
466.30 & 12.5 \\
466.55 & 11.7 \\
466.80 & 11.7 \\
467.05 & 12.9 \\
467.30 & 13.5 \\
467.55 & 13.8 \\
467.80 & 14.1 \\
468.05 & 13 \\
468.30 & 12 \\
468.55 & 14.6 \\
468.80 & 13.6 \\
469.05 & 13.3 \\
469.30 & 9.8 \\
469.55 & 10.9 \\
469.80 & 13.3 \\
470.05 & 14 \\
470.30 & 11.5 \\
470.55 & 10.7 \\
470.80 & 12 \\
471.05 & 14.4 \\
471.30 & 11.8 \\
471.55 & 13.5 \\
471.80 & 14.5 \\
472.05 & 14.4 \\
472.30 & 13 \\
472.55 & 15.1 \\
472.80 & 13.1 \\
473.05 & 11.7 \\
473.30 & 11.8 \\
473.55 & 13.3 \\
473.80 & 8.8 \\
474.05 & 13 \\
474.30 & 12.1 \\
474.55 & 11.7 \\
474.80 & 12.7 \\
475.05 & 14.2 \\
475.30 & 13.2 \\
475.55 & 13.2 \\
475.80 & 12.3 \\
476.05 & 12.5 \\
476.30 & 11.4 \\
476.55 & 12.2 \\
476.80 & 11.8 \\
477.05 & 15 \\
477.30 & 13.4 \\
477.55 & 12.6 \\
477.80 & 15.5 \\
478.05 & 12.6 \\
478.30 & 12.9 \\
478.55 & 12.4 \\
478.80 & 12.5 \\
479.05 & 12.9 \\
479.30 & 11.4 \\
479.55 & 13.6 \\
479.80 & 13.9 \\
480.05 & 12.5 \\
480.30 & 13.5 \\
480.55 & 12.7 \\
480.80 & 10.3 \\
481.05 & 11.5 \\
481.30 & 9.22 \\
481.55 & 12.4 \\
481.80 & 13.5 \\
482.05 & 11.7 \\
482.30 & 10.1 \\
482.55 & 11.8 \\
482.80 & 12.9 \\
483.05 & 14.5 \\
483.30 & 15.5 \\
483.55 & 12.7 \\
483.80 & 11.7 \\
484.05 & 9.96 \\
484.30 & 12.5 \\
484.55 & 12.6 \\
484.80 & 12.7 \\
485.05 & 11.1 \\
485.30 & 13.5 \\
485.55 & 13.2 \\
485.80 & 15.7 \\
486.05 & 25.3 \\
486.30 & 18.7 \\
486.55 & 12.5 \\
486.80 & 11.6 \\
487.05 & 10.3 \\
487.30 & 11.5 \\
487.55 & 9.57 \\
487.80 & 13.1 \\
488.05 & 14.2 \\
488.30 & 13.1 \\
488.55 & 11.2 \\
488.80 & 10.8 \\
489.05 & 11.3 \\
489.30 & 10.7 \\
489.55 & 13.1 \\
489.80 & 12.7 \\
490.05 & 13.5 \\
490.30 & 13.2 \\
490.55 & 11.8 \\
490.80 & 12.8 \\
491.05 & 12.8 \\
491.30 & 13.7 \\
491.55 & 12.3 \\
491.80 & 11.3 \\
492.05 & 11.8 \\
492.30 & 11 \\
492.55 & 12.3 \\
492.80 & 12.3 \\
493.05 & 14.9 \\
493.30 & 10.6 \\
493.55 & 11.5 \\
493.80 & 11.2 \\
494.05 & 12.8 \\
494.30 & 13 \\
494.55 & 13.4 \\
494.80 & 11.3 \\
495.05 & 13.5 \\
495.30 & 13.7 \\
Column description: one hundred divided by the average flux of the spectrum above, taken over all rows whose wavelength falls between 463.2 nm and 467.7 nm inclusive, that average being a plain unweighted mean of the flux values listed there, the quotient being 8.2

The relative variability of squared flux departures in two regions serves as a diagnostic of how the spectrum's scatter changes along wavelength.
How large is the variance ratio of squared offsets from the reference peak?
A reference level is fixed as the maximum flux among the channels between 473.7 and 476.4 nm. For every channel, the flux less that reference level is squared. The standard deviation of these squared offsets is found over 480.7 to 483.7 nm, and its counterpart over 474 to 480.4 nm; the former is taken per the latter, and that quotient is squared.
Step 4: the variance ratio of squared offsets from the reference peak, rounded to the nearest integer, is 12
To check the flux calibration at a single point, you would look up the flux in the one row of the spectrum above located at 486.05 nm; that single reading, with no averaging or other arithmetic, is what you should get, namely 25.3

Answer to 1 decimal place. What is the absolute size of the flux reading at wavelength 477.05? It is 15.0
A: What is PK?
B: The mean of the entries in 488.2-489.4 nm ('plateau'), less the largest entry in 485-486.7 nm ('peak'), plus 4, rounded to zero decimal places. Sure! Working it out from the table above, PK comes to -10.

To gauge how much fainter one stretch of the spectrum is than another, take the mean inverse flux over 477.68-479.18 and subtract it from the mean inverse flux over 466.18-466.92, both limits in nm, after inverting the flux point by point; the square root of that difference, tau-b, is 0.08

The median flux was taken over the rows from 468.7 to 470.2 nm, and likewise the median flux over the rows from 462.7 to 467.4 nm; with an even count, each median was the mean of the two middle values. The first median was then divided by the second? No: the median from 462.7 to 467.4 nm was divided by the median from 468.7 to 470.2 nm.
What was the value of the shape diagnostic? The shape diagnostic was 0.89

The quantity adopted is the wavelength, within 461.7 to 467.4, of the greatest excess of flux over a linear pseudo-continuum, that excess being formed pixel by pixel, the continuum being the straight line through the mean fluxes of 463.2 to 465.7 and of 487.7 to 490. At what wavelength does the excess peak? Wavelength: 463.30 nm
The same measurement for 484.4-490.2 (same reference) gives 486.05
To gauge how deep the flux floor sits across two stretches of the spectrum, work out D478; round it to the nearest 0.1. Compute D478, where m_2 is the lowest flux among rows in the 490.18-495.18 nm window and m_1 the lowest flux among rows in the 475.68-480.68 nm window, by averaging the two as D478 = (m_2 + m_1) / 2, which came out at 11.0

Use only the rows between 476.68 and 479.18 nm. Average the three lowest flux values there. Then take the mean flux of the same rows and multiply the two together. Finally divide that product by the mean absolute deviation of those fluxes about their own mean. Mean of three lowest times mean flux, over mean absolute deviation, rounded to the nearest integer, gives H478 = 182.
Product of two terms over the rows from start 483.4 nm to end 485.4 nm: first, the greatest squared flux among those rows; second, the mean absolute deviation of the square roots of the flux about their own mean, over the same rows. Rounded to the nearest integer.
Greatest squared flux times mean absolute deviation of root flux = 23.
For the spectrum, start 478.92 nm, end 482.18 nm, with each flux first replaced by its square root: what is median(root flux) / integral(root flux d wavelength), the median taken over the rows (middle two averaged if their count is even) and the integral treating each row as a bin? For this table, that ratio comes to 0.311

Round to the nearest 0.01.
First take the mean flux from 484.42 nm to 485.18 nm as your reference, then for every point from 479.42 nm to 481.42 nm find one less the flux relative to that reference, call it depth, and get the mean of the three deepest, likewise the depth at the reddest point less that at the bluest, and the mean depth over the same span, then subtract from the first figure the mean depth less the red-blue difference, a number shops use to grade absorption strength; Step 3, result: 0.51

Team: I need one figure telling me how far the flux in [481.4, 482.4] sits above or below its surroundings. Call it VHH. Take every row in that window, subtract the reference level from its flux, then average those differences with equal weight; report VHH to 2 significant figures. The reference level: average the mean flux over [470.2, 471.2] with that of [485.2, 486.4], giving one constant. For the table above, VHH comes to -2.8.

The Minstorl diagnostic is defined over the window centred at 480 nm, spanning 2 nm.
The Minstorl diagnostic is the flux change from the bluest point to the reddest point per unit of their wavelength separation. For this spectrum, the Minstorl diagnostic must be -1.5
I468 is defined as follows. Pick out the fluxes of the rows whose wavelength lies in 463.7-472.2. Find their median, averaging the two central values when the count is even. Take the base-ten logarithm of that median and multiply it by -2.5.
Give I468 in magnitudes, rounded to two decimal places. -2.76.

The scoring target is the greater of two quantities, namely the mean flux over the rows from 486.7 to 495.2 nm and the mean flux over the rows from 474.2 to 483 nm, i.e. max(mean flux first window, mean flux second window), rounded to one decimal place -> 12.5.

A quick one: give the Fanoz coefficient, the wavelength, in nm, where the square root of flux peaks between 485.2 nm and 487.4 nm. 486.05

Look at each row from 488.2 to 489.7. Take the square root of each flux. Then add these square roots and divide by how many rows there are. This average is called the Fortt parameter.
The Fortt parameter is 3.42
